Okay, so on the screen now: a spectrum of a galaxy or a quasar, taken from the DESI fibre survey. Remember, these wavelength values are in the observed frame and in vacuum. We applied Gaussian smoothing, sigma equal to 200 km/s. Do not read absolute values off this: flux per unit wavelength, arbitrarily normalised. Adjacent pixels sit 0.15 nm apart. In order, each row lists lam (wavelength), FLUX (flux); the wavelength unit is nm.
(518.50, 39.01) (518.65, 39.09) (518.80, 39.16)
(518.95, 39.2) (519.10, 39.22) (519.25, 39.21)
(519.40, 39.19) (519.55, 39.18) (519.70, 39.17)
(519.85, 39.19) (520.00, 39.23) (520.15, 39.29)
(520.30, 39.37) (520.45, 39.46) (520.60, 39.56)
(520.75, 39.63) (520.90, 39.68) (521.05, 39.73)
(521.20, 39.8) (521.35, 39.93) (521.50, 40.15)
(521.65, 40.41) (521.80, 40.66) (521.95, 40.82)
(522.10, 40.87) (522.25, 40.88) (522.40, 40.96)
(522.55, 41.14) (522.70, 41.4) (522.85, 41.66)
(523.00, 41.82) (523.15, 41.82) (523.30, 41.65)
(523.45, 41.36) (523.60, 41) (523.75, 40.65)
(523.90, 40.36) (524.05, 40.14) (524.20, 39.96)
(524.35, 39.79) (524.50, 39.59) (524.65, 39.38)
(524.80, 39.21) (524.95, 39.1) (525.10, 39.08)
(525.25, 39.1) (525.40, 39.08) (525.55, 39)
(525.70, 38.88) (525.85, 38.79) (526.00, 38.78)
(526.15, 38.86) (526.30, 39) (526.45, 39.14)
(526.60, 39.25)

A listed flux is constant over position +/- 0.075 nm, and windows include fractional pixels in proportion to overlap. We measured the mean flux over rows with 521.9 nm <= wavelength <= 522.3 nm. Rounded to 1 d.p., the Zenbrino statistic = 40.9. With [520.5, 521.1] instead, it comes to 39.6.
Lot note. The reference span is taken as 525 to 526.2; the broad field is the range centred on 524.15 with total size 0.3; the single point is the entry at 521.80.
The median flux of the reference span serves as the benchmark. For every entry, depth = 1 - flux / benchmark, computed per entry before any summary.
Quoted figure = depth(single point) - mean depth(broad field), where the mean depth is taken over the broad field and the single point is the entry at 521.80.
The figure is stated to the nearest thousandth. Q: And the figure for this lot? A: -0.016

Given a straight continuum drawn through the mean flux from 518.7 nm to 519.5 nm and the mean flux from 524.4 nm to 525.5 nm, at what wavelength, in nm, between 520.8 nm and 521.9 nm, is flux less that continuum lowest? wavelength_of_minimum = 520.90 nm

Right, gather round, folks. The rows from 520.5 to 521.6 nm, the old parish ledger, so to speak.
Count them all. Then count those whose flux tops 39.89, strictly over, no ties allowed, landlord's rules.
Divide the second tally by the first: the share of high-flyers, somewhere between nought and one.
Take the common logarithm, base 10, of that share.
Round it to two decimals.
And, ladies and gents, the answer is -0.54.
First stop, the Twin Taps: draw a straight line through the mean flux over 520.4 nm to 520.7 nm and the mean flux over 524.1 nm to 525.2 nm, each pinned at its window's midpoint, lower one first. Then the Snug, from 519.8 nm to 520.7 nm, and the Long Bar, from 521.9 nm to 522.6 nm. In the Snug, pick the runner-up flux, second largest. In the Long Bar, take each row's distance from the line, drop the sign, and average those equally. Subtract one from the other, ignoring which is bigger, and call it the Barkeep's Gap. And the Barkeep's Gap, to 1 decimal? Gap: 38.0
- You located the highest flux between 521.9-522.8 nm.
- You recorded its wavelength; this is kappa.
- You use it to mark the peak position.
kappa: 522.70 nm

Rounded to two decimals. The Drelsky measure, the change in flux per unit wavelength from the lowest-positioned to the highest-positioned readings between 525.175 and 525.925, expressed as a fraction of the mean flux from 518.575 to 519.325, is -0.01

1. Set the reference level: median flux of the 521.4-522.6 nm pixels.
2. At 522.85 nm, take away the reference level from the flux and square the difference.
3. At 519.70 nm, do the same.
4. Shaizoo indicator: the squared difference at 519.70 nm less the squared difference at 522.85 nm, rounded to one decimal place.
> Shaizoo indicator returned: 2.1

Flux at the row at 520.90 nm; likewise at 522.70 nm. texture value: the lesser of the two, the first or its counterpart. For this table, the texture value 39.7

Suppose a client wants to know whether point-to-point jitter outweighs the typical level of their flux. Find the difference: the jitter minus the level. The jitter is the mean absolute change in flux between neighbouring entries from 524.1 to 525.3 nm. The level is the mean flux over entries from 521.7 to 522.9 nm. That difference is -40.9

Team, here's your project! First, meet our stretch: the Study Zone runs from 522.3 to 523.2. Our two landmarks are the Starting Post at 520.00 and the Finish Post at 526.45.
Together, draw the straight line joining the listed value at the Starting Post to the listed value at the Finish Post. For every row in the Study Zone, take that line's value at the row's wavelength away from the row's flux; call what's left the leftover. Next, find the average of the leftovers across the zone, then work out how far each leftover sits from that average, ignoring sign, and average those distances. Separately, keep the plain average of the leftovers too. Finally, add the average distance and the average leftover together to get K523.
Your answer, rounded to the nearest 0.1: 2.6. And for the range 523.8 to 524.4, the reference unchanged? 1.1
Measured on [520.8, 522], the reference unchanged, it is 1.3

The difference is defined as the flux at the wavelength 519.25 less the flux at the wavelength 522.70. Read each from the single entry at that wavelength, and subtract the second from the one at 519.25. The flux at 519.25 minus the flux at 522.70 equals -2.2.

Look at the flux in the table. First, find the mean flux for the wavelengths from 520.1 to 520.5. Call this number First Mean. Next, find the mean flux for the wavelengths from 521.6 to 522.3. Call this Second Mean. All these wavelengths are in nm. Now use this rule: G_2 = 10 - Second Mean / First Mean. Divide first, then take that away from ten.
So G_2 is 8.97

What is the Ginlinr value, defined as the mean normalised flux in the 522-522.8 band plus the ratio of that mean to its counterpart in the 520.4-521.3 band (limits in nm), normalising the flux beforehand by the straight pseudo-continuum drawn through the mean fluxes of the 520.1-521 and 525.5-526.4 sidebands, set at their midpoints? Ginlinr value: 2.085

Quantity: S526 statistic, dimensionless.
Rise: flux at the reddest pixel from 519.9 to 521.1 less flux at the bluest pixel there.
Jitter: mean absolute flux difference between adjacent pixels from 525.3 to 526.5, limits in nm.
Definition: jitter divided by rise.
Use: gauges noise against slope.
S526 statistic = 0.19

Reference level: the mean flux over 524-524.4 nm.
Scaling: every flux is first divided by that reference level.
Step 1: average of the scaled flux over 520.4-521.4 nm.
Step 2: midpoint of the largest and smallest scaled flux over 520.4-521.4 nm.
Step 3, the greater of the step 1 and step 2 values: 0.99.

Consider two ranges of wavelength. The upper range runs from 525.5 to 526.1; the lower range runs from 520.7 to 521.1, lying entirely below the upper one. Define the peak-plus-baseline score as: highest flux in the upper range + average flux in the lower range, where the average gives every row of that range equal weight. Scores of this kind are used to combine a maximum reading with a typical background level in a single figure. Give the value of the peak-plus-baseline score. 78.7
